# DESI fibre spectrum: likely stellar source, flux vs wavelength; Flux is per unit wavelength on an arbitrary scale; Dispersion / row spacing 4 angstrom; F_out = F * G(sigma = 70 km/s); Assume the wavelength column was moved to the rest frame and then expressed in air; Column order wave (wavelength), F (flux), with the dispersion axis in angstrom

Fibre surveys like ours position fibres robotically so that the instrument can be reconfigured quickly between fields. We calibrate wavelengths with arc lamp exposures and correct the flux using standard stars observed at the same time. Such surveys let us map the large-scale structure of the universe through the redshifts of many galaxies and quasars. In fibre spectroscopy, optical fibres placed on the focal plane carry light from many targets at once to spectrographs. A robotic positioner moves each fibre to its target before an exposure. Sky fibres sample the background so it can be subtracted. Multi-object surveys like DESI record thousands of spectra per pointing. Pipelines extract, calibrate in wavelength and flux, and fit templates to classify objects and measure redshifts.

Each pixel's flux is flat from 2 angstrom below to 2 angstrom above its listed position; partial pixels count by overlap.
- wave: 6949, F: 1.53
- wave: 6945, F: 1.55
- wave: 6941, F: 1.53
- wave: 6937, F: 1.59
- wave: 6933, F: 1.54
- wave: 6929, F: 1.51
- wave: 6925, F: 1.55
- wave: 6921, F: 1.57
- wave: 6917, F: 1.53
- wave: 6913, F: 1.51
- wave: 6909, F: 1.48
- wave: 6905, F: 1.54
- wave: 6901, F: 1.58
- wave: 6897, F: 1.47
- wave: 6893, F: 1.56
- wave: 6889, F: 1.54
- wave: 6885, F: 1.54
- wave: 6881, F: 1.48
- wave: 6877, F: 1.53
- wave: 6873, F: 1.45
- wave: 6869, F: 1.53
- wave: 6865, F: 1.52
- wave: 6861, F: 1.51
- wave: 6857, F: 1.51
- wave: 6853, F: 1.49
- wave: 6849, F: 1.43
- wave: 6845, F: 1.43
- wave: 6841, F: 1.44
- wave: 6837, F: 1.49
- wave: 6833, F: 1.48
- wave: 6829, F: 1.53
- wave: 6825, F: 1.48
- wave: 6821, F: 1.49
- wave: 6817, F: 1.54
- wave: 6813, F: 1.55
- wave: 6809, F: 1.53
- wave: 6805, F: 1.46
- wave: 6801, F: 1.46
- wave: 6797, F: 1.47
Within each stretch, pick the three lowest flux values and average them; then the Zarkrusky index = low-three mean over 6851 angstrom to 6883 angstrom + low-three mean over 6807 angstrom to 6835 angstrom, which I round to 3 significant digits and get 2.96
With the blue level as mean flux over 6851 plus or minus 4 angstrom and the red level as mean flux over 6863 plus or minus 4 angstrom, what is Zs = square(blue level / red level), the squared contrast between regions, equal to 0.93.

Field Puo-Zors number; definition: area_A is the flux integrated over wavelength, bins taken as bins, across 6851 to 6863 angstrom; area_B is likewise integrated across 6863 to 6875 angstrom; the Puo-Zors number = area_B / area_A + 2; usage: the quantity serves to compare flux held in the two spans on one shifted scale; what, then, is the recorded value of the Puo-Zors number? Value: 3.00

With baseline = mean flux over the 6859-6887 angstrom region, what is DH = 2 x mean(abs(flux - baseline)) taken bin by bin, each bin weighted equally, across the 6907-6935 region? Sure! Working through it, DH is 0.053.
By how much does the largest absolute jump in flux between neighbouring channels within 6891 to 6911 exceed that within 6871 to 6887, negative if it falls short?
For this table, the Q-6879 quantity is 0.03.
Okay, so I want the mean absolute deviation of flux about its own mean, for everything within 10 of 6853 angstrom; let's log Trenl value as 0.035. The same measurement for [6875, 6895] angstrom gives 0.020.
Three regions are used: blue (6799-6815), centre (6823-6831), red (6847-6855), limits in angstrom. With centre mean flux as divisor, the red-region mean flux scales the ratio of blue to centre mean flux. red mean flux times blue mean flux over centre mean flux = 1.46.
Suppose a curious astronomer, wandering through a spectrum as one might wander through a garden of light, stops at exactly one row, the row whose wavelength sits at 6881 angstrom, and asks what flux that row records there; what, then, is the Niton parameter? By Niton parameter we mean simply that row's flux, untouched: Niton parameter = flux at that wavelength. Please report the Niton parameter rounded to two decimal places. 1.48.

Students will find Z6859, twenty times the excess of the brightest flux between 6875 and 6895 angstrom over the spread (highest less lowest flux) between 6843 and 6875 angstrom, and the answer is 29.20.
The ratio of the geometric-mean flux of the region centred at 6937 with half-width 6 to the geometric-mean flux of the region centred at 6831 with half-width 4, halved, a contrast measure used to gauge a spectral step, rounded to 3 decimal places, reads 0.516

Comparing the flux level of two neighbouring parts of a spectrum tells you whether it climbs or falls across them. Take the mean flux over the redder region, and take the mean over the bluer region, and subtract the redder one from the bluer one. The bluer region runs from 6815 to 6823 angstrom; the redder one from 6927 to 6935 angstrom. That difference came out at -0.010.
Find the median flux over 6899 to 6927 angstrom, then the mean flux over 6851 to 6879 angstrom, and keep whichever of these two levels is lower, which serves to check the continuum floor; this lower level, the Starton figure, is 1.51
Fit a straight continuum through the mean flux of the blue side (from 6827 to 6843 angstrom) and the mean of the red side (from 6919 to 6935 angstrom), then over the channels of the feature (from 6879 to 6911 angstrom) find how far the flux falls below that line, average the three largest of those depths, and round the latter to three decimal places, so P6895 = 0.046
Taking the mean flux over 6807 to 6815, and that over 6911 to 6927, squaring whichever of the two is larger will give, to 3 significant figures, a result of 2.37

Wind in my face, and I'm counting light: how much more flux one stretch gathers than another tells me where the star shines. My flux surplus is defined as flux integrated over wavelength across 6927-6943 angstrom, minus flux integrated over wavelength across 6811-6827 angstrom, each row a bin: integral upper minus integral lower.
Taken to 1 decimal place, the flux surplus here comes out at 0.4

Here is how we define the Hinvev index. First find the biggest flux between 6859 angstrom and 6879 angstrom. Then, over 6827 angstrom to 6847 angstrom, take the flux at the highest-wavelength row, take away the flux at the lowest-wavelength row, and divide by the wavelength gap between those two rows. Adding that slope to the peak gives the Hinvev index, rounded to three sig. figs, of 1.52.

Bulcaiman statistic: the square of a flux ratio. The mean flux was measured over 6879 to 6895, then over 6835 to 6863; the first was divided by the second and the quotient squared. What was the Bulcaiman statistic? 1.08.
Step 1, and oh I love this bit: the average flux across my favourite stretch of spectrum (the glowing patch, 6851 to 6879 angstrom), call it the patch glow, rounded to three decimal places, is 1.506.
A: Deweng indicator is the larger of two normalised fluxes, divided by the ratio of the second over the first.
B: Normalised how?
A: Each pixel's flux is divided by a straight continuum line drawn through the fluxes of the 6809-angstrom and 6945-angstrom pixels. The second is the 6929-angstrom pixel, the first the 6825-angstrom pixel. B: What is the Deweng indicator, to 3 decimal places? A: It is 0.966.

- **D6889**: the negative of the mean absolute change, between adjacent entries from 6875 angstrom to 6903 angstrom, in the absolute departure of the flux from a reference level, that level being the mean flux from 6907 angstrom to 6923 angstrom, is -0.017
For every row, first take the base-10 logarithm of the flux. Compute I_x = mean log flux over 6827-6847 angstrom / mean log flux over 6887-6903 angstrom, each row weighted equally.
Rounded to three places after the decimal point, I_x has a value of 0.902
